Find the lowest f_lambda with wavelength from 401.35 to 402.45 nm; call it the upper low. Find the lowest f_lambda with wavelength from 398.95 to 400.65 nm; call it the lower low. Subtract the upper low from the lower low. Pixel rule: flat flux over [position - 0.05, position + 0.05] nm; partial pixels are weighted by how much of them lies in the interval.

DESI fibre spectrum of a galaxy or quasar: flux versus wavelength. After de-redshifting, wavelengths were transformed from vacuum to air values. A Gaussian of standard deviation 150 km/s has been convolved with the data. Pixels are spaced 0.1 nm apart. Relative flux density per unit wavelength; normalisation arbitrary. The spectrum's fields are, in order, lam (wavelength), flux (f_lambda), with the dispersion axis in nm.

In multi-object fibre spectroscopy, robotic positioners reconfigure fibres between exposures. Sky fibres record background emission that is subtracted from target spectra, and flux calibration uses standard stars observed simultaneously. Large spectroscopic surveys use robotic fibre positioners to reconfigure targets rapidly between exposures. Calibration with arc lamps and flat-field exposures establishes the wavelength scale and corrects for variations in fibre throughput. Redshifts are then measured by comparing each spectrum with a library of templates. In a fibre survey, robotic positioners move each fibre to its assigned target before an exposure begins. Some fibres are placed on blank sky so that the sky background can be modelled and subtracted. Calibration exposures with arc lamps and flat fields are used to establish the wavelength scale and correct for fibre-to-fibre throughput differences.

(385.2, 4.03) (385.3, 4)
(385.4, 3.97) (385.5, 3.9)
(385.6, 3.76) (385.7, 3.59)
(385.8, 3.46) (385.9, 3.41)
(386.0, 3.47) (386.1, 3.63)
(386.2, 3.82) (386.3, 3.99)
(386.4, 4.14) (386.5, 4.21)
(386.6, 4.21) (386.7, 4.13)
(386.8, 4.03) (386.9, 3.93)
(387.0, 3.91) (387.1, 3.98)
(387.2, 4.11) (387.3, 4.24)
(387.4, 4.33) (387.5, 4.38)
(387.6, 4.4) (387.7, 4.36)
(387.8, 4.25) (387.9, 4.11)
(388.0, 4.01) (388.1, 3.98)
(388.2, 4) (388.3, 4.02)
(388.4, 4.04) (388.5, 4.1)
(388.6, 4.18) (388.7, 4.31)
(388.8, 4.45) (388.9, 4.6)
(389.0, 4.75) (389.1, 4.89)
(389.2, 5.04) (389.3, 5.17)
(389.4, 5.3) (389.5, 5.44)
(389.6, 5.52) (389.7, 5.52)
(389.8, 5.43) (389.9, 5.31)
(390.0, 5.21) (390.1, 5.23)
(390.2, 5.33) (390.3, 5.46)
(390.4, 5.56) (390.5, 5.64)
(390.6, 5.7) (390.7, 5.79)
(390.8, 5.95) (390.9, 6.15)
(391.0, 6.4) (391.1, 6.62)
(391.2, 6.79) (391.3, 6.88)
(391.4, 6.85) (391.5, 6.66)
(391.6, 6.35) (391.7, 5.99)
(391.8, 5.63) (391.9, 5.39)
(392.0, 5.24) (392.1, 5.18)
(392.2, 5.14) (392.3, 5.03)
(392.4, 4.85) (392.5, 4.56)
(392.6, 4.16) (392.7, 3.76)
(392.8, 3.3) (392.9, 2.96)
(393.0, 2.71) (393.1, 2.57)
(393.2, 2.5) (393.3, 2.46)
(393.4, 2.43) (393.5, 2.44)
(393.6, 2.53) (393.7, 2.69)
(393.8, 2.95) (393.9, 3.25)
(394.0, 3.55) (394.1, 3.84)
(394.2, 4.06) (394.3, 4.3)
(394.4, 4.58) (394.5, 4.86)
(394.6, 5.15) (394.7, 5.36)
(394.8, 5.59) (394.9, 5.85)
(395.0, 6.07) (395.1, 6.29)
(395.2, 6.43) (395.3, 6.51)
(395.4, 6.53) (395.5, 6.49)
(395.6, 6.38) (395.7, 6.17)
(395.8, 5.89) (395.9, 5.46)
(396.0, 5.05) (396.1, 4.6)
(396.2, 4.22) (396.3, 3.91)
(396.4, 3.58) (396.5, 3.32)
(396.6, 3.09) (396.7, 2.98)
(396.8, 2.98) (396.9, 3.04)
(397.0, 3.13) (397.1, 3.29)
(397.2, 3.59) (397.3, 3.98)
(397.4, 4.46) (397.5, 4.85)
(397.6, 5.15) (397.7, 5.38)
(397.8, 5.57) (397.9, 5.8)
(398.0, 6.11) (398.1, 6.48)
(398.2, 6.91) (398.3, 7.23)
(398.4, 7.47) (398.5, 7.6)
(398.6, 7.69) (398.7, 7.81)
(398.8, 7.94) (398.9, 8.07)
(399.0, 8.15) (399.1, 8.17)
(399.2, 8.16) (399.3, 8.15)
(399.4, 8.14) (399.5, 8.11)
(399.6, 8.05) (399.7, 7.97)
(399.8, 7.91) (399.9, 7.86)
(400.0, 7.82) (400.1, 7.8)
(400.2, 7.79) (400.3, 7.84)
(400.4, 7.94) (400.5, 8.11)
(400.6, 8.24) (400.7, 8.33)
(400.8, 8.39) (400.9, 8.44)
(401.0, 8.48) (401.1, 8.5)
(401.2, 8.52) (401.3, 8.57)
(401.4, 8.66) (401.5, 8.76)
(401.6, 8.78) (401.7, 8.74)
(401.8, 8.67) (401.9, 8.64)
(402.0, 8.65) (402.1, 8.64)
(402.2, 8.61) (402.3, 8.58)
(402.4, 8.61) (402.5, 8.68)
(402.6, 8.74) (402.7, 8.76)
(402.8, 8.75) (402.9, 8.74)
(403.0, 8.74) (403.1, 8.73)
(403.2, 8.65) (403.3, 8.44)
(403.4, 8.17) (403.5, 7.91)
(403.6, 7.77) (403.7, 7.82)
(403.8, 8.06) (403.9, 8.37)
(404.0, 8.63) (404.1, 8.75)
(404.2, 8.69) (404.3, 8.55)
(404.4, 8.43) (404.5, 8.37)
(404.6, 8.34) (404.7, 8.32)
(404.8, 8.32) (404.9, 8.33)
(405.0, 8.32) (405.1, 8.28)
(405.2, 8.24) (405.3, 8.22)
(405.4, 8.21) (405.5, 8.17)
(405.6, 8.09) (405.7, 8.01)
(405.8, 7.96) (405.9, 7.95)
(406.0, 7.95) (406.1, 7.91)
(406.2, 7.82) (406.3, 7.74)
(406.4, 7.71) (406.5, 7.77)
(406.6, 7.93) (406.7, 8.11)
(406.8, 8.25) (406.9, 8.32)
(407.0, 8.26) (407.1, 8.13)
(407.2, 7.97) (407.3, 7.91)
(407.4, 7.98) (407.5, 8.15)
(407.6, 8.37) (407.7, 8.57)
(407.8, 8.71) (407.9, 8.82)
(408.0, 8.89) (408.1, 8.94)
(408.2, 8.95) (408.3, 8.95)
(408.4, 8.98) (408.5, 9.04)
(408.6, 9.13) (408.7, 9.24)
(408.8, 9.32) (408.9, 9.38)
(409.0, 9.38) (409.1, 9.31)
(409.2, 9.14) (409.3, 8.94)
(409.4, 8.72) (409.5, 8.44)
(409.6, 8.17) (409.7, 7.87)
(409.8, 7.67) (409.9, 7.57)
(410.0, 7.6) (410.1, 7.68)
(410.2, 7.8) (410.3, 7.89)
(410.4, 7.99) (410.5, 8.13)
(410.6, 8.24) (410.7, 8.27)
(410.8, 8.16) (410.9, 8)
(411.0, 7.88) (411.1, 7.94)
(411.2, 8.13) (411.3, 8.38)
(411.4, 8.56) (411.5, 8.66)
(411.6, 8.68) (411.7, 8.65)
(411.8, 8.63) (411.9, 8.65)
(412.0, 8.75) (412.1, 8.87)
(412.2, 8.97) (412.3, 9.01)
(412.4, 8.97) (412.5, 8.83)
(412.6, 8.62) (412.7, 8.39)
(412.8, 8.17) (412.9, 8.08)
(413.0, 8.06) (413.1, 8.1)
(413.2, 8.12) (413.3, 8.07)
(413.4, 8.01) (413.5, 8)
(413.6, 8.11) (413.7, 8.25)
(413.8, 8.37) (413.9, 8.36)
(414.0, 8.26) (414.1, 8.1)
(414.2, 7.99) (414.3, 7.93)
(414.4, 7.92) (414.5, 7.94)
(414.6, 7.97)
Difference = -1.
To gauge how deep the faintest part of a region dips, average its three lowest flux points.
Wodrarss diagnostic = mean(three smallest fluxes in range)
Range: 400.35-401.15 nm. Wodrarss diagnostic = 8.1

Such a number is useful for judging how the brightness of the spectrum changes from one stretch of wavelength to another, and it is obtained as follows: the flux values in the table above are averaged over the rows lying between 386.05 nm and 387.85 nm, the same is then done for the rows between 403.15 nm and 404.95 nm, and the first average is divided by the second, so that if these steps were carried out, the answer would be 0.494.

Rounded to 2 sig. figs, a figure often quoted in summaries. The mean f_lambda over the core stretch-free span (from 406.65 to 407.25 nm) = 8.2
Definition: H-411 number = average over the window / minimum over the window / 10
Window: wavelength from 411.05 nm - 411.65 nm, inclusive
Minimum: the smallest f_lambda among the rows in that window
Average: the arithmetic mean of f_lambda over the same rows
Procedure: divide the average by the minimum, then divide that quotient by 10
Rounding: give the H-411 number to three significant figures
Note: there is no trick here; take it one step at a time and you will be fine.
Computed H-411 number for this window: 0.106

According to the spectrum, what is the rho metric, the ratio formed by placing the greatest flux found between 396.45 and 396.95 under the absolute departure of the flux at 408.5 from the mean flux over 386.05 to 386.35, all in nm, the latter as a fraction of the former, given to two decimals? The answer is 1.57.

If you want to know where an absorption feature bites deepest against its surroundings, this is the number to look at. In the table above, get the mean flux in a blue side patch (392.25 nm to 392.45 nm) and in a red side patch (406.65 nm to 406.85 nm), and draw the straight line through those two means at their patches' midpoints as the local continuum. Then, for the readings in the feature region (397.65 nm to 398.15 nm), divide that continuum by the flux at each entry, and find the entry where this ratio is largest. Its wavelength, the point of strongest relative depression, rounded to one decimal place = 397.7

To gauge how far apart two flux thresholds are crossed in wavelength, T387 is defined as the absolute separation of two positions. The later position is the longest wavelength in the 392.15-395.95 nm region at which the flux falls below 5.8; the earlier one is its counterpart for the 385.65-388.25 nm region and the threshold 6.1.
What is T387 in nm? 7.70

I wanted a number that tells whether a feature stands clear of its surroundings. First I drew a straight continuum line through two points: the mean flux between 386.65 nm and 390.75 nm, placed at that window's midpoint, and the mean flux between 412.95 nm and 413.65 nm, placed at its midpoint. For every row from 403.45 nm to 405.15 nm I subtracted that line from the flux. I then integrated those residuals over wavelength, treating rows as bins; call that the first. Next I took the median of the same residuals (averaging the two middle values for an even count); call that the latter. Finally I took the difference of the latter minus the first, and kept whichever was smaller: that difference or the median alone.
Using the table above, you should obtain -1.1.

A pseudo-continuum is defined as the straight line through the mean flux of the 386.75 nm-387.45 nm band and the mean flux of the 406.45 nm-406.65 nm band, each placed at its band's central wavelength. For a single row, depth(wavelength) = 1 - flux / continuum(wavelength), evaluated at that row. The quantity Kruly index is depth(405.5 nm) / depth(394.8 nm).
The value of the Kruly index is 19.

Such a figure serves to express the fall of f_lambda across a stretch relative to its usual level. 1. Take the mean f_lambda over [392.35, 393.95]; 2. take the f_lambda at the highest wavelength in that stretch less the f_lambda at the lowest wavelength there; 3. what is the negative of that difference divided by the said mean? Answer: 0.51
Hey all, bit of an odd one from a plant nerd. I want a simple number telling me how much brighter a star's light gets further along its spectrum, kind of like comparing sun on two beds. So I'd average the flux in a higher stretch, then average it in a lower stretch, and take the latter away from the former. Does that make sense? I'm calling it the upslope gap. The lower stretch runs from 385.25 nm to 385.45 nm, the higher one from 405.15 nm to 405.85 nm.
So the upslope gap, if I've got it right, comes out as 4.1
